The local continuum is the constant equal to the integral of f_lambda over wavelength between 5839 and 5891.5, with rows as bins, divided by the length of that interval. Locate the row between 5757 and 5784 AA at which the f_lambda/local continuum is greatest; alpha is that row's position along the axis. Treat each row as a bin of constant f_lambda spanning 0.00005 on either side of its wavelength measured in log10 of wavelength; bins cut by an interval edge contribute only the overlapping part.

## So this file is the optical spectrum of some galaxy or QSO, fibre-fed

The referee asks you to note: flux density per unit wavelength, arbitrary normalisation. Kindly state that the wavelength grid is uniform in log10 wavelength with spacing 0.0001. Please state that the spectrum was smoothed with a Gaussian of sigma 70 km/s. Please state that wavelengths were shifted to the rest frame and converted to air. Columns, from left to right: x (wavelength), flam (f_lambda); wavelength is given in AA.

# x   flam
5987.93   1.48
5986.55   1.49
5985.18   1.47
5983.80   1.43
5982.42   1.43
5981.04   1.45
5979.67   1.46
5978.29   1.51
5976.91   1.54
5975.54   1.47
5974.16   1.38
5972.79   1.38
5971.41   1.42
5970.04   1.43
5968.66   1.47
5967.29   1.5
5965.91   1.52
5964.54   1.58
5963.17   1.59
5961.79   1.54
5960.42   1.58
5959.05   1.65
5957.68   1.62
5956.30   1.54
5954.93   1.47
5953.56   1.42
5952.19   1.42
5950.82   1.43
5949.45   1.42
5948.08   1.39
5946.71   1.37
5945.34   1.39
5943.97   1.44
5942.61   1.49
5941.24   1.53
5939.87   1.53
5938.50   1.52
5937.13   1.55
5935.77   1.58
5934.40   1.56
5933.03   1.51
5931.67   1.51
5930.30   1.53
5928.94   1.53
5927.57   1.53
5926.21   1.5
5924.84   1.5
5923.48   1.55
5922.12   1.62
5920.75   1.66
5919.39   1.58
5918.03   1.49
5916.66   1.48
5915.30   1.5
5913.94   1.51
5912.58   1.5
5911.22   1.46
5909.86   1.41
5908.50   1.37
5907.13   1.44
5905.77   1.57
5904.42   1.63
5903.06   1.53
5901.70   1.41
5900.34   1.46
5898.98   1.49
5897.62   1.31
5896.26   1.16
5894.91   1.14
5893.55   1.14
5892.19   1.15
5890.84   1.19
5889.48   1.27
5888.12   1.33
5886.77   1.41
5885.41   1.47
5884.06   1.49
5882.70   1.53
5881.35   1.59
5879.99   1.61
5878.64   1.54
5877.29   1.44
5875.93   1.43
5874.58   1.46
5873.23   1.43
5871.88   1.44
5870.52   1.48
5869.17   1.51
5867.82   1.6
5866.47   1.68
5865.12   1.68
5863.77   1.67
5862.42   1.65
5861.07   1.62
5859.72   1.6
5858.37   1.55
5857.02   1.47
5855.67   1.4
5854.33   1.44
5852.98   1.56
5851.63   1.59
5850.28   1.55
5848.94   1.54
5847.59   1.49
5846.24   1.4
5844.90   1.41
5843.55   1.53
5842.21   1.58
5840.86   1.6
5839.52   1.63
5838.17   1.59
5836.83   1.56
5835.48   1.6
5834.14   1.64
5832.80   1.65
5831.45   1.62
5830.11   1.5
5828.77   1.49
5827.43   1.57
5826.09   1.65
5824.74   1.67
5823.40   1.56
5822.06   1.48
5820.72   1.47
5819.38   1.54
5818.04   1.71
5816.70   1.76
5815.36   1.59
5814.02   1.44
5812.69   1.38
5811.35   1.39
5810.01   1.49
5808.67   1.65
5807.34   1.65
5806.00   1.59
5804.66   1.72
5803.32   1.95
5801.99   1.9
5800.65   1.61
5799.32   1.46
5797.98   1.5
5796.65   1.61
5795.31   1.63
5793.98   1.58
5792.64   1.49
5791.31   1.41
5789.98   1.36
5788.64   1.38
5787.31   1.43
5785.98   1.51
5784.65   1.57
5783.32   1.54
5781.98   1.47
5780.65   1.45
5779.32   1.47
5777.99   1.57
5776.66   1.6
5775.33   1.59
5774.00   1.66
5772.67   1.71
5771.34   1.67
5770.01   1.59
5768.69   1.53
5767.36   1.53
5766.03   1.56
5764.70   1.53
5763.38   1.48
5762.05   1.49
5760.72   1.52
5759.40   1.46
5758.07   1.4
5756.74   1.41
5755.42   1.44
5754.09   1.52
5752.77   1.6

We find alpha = 5772.67 AA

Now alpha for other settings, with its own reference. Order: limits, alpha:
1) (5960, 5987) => 5963.17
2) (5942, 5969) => 5959.05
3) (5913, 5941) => 5920.75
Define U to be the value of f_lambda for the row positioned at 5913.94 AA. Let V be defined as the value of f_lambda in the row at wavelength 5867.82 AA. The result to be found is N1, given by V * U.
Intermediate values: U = 1.51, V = 1.6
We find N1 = 2.4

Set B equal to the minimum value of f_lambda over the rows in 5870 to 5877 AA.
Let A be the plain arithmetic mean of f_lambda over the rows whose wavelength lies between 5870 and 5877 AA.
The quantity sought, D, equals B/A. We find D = 0.988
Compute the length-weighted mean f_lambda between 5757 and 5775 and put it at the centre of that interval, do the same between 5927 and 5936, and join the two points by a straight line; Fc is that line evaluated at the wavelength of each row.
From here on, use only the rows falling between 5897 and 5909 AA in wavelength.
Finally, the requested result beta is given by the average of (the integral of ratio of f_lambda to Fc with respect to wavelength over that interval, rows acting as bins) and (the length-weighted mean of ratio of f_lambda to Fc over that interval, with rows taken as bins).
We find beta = 6.2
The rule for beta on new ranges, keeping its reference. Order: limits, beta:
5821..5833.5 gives 6.9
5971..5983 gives 6.2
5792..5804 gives 6.9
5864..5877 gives 6.9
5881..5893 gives 5.8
